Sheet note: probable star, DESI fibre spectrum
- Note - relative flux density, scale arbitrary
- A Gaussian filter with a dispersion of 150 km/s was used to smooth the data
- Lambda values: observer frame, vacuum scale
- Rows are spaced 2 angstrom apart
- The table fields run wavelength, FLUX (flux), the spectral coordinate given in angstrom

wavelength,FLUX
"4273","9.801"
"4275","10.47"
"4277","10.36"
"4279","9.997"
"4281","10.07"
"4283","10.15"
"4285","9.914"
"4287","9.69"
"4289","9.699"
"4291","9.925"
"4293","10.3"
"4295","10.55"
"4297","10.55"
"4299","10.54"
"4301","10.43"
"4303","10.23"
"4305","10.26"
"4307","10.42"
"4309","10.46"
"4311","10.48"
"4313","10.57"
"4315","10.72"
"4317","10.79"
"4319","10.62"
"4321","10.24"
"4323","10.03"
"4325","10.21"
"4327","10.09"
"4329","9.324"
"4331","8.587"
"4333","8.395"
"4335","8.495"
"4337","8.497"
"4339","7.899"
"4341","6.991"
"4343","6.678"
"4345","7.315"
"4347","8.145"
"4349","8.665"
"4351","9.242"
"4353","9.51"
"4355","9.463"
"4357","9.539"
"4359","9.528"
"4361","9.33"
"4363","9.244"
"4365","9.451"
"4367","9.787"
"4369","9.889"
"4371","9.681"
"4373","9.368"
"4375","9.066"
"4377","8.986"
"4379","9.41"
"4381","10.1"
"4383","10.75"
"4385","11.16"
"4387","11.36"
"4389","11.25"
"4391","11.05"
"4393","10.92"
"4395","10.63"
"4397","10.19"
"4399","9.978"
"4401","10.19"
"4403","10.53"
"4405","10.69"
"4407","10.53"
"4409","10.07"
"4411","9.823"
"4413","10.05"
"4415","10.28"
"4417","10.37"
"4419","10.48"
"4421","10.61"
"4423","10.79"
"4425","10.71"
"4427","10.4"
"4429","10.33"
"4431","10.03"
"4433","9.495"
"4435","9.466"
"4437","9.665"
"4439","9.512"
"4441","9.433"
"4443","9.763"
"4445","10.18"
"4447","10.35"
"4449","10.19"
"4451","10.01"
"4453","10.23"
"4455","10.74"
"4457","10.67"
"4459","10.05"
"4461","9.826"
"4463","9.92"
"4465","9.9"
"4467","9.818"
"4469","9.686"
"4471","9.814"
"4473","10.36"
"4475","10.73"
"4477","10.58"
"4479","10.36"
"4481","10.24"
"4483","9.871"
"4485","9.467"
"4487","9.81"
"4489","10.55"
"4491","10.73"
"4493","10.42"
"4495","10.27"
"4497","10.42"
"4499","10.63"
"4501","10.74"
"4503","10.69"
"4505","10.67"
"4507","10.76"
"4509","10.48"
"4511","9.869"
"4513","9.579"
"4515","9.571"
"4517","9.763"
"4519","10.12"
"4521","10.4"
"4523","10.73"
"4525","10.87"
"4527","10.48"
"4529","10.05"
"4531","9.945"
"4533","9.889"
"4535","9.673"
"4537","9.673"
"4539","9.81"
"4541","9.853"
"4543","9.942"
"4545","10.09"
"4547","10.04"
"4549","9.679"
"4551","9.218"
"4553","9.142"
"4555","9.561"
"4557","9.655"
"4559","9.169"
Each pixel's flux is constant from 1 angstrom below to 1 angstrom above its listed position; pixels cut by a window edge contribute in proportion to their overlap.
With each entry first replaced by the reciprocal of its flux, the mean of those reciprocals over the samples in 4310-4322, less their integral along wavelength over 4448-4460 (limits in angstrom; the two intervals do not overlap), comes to -1.07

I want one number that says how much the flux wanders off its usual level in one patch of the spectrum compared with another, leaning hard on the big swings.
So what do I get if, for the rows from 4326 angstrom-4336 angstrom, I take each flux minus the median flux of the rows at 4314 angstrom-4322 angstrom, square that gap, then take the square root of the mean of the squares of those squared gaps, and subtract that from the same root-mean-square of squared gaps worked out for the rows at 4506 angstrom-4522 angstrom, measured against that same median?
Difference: -3.1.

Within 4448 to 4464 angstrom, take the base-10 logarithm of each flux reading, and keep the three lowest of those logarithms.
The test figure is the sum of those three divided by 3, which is 0.996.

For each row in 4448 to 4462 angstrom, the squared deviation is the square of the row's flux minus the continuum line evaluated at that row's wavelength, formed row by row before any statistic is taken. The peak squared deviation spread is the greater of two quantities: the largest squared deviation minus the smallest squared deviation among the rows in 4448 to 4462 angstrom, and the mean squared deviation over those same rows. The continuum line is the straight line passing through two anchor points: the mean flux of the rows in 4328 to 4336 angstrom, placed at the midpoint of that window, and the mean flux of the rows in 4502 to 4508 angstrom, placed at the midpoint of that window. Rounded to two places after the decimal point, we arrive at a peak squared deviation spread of 0.37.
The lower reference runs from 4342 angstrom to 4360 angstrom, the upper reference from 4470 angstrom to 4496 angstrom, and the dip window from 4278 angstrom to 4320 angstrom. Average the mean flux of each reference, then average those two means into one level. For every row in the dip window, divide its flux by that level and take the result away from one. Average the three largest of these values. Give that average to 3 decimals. -0.032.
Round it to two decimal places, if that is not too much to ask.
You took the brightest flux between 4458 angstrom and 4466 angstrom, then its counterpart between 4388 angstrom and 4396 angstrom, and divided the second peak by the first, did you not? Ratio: 1.12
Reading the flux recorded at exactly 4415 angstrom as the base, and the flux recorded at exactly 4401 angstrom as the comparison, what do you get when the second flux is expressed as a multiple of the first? 0.99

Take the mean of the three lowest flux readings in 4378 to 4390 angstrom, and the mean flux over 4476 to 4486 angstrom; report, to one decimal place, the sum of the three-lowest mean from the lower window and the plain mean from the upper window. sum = 20.2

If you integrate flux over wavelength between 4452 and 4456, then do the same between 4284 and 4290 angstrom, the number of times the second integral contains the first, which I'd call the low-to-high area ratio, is 1.4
